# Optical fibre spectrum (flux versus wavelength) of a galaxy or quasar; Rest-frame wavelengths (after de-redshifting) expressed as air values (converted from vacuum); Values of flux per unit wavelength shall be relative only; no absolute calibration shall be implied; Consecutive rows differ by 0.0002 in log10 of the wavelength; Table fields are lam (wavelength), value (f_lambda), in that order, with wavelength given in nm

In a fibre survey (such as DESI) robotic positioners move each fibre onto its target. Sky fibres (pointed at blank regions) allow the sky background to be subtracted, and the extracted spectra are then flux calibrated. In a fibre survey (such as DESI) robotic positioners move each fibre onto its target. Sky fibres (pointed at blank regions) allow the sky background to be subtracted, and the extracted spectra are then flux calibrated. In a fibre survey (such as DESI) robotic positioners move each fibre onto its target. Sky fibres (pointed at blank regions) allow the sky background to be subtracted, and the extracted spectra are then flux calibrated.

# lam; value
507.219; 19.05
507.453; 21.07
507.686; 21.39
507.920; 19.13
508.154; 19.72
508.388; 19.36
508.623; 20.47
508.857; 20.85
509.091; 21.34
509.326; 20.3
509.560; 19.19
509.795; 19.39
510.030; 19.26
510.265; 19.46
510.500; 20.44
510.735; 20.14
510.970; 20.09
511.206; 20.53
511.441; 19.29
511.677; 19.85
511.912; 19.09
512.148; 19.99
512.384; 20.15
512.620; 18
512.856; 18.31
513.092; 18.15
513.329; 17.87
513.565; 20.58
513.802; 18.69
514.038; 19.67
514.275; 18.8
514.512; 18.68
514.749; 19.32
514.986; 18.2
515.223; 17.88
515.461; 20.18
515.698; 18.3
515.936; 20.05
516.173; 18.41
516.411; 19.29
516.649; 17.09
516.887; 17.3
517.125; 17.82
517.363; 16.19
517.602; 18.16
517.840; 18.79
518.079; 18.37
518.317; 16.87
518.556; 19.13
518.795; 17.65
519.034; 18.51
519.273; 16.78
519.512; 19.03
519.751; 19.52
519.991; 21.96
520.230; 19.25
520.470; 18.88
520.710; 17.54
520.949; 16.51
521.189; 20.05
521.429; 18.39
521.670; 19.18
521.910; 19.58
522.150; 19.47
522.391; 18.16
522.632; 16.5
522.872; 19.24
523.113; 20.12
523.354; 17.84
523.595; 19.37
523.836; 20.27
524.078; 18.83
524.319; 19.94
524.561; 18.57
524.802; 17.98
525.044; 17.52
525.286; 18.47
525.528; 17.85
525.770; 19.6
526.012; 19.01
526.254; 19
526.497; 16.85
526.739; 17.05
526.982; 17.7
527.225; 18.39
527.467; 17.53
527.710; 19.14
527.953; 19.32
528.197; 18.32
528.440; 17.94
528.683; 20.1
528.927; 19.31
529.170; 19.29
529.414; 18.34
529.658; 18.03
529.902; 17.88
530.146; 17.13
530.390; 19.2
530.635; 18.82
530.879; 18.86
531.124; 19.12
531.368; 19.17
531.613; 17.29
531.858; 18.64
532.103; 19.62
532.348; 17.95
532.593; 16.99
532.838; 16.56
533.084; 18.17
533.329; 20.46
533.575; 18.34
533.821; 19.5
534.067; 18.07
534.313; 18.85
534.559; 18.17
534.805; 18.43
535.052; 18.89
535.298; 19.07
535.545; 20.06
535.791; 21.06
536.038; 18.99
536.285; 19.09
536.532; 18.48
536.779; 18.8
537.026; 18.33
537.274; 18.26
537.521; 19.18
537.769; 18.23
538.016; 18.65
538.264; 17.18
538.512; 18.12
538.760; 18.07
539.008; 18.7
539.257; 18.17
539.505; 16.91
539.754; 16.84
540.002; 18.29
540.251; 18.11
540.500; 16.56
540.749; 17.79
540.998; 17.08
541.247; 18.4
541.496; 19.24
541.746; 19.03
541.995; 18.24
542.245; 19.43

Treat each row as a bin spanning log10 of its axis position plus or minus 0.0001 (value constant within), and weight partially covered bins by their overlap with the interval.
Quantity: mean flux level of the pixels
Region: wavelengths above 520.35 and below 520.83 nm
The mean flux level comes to 18.2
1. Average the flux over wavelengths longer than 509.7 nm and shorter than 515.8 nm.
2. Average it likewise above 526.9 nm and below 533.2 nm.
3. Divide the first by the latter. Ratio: 1.045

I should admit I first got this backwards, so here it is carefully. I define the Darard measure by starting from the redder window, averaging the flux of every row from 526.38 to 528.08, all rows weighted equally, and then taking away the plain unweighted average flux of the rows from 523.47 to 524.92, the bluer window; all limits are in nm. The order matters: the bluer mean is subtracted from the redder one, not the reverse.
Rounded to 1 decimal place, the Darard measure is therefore -1.2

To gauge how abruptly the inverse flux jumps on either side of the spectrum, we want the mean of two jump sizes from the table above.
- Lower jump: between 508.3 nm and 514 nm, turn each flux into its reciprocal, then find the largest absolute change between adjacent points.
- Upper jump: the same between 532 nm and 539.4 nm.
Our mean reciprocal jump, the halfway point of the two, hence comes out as 0.0068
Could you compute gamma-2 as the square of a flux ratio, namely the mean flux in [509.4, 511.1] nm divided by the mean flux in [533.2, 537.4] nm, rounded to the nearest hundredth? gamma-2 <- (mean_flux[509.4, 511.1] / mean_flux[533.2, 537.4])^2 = 1.08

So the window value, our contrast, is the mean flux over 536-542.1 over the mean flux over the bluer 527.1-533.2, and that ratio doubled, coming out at 1.97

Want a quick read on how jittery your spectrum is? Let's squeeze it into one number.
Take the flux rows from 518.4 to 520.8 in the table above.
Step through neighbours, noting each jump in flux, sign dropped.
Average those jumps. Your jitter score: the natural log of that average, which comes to 0.42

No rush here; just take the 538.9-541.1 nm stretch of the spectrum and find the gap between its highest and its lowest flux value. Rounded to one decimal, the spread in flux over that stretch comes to 2.1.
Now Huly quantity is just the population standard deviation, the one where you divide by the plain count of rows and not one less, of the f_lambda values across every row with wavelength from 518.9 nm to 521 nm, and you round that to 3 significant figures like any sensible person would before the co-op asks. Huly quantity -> 1.55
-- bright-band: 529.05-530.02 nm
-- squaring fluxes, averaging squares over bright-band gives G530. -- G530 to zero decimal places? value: 338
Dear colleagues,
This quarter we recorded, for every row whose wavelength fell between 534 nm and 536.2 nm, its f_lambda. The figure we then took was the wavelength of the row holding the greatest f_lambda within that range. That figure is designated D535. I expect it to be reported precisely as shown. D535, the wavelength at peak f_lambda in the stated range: 535.791 nm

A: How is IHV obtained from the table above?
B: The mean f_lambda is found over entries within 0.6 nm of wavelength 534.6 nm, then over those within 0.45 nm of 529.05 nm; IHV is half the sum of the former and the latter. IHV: 18.9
